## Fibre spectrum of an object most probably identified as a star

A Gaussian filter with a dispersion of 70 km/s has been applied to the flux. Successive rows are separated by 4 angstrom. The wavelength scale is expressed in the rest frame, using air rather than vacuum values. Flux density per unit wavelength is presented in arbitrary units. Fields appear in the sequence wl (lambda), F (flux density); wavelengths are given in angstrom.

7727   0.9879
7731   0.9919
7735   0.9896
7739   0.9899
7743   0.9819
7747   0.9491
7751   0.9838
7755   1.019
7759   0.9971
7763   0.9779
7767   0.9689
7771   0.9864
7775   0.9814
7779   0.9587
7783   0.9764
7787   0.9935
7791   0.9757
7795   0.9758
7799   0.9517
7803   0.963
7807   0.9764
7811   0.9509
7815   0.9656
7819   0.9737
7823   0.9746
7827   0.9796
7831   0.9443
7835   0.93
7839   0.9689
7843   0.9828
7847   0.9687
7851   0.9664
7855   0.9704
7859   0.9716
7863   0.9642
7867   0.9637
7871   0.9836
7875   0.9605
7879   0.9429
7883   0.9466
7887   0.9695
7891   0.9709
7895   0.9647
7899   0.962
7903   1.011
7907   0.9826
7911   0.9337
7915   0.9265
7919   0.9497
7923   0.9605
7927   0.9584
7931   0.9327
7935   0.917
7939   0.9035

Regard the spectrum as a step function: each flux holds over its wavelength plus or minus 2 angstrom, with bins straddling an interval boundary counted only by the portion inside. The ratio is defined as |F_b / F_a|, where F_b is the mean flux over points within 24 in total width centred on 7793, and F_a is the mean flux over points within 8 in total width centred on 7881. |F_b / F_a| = 1.03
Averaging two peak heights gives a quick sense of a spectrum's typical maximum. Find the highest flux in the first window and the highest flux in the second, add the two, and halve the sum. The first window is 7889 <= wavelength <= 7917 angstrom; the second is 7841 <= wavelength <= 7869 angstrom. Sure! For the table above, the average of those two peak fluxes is 0.997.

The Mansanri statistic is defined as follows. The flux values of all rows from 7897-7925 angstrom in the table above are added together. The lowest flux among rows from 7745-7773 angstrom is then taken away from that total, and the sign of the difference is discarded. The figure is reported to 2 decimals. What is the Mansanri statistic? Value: 5.78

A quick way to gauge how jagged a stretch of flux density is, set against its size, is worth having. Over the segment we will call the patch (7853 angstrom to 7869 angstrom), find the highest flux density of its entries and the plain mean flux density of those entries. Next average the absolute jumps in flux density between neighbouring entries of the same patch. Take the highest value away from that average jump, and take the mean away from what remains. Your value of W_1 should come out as -1.94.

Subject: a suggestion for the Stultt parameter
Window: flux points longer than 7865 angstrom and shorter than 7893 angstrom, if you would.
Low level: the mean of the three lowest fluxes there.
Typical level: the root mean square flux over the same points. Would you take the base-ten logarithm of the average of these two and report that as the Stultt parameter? -0.019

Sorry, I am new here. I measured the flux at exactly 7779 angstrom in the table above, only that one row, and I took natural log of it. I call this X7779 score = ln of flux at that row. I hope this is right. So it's -0.04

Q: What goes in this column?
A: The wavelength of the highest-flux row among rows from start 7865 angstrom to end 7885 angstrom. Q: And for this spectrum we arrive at 7871 angstrom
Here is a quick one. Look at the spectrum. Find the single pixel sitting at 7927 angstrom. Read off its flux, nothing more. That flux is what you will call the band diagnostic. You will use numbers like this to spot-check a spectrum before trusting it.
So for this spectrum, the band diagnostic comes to 0.9584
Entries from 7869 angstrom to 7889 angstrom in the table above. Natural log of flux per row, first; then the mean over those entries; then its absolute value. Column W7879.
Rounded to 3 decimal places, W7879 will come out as 0.040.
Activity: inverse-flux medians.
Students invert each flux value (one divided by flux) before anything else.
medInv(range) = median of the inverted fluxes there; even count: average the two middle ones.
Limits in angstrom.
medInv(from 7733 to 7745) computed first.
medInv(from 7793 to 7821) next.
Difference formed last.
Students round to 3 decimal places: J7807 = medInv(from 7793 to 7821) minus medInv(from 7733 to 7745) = 0.025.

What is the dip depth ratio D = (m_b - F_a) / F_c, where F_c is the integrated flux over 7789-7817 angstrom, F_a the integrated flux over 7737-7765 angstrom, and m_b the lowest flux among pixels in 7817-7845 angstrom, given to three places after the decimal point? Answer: -0.986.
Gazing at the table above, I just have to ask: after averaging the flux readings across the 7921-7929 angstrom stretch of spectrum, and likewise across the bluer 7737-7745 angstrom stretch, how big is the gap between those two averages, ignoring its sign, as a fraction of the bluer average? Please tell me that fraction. 0.027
